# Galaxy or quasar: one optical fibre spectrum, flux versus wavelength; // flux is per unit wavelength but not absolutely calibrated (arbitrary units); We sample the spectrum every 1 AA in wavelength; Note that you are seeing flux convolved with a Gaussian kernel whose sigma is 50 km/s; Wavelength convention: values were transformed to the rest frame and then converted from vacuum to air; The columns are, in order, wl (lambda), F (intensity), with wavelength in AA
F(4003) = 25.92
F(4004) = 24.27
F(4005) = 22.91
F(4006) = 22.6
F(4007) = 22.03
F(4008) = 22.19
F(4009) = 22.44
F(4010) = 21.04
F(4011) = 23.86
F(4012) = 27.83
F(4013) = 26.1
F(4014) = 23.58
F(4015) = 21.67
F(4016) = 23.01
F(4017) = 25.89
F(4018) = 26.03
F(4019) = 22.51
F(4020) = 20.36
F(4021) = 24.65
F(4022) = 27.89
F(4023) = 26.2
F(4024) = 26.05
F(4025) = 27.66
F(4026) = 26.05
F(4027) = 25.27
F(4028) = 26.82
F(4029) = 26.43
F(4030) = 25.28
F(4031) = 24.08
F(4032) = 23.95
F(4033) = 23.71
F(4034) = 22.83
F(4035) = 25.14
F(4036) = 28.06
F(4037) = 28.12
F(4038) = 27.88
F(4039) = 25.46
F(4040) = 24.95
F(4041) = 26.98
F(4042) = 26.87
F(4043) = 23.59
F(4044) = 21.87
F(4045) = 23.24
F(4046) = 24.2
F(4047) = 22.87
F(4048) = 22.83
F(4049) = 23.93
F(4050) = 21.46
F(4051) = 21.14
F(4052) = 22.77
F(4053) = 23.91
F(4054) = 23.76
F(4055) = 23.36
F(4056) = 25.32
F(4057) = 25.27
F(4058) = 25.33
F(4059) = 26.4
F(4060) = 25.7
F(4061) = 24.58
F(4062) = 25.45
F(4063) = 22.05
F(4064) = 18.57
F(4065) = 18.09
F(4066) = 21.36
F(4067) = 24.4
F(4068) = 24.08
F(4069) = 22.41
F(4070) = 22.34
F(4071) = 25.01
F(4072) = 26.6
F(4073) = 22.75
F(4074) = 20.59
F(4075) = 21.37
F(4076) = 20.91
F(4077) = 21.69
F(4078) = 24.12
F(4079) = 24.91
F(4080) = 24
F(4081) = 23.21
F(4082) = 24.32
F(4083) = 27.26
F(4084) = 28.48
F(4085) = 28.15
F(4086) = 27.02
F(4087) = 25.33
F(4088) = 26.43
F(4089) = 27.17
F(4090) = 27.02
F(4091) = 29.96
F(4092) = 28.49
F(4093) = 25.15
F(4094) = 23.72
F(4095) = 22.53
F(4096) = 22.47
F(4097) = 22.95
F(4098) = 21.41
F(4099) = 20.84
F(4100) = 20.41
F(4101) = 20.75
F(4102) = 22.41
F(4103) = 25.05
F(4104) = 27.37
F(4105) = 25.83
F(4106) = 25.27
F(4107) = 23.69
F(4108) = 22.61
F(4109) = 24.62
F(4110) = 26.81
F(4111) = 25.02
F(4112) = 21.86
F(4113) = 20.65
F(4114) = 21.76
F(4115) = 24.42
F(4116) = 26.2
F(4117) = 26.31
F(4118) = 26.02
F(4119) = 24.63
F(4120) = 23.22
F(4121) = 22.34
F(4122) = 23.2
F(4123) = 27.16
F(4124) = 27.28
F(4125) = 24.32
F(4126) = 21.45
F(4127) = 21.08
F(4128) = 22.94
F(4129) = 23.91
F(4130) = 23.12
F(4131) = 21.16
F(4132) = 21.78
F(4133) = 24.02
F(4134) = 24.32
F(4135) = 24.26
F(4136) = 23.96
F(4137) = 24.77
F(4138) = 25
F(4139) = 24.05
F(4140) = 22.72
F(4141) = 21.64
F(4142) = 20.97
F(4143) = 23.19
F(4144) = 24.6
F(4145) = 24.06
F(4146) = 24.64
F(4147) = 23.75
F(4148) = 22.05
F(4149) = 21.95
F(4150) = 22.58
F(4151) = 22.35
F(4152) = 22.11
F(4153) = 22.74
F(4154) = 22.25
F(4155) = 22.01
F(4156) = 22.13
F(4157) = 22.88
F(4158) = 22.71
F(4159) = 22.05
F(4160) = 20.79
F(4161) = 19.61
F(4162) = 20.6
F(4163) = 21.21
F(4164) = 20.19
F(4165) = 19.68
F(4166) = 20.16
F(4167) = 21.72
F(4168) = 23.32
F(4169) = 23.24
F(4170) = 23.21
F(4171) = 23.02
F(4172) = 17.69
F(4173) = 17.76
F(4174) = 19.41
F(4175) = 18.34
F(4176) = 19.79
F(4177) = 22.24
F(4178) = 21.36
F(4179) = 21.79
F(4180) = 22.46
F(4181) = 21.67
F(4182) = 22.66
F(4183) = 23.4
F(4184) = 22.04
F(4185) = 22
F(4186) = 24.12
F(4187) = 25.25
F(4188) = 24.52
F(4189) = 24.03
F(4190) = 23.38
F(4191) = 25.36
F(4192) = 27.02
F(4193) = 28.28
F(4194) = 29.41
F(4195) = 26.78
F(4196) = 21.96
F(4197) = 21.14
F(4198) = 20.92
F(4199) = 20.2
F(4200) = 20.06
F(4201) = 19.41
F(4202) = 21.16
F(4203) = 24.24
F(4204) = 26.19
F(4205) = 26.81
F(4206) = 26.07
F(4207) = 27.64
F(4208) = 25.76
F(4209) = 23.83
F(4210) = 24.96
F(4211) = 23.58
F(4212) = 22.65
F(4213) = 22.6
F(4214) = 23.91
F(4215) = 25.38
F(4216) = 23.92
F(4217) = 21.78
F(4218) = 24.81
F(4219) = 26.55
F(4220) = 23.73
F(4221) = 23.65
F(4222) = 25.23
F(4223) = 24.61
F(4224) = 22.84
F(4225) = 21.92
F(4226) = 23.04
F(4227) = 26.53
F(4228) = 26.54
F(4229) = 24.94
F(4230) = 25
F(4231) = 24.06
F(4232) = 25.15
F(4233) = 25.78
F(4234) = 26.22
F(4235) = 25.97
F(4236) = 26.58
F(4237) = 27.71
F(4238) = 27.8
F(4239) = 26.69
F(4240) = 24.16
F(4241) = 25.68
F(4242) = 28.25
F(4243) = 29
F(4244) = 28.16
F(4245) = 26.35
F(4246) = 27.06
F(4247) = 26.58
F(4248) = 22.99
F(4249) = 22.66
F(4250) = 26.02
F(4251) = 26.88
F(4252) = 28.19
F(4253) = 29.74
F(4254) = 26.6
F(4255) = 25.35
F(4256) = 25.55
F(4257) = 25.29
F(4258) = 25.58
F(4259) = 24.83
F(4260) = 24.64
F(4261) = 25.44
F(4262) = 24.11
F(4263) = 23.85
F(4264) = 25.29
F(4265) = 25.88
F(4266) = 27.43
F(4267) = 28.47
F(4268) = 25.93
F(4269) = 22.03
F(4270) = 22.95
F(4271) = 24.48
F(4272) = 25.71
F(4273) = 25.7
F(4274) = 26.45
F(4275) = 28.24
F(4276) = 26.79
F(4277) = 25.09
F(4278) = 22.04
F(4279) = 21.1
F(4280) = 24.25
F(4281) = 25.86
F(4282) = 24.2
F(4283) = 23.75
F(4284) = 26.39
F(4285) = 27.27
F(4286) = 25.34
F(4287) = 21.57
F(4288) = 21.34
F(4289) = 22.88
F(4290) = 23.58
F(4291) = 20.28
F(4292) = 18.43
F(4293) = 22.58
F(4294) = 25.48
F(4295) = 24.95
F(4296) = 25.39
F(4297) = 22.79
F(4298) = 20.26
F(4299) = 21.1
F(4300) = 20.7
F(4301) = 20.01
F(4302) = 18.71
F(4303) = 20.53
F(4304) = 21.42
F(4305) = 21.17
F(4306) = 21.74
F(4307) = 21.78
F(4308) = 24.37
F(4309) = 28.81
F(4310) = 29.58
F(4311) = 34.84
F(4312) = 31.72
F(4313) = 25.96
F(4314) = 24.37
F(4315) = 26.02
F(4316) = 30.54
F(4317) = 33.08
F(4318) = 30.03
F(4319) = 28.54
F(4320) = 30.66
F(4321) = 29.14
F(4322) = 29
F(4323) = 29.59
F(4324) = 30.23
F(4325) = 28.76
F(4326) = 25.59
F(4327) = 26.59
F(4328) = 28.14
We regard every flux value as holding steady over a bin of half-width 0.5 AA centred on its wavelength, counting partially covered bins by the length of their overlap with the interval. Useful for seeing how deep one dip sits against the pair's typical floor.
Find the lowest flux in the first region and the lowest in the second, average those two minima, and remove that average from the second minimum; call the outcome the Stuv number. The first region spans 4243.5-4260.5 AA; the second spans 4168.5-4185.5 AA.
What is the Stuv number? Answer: -2.5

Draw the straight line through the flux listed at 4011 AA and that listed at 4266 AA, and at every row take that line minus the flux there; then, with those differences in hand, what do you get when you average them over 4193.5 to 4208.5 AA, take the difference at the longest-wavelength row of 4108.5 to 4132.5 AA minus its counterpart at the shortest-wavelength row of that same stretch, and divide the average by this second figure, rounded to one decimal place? 0.8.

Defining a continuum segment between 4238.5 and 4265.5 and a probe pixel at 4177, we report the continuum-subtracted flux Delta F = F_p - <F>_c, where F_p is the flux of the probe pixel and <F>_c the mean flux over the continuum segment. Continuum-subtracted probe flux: -3.72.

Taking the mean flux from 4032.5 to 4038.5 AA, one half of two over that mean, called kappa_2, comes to 0.0385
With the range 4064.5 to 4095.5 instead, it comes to 0.0409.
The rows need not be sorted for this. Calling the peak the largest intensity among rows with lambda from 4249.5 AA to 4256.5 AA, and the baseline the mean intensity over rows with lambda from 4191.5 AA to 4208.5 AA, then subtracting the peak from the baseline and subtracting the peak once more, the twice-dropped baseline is -35.2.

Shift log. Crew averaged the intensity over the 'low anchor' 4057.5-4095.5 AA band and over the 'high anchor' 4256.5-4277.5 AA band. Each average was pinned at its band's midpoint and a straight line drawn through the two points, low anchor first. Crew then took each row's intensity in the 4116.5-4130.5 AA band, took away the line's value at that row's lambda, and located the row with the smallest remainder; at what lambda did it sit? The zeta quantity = 4127 AA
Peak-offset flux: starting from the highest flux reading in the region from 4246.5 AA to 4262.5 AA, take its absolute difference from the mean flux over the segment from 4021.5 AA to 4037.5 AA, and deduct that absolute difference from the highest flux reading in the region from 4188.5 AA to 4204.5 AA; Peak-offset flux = 26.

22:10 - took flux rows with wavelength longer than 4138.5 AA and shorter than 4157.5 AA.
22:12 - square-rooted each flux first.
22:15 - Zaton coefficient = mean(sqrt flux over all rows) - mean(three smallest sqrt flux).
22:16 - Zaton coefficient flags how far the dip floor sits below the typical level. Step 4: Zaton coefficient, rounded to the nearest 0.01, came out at 0.13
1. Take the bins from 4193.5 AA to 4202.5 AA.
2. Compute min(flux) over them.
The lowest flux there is 19.41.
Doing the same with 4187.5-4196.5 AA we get 21.96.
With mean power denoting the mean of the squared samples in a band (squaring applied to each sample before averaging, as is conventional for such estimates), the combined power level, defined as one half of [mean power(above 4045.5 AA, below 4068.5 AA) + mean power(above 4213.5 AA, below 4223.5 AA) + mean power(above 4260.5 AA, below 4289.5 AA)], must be 882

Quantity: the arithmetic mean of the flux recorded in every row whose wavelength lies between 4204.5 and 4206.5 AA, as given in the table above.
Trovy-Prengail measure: 26.4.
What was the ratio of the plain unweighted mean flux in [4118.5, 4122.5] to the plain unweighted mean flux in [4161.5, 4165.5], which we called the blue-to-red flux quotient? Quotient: 1.14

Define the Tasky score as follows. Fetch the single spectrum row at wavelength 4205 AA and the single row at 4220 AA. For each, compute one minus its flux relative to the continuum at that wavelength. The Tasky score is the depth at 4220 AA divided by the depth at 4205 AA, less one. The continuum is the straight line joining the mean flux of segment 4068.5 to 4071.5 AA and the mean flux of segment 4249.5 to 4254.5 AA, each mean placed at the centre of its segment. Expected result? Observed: -8.1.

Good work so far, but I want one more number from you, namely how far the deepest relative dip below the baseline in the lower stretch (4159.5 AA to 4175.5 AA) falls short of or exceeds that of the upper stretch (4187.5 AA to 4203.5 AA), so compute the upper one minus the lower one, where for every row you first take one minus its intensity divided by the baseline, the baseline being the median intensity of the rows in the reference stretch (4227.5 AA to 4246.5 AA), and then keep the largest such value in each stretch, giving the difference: -0.07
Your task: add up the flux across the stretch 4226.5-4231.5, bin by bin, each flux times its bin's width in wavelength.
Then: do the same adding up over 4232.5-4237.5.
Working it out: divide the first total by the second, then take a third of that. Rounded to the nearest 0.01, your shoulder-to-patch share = 0.32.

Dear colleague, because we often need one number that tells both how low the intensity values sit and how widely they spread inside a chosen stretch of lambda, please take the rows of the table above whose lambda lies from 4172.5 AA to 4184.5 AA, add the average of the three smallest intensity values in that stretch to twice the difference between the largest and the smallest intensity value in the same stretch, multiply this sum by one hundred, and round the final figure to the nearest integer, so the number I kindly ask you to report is 2978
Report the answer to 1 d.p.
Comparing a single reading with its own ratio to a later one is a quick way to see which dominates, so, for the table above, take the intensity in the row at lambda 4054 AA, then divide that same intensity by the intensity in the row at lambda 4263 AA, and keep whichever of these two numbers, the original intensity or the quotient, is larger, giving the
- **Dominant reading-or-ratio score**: 23.8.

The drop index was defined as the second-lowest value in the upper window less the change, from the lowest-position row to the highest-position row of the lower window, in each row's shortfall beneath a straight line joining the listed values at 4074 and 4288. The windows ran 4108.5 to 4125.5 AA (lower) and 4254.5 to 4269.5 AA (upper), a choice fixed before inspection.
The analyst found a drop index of 23.5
